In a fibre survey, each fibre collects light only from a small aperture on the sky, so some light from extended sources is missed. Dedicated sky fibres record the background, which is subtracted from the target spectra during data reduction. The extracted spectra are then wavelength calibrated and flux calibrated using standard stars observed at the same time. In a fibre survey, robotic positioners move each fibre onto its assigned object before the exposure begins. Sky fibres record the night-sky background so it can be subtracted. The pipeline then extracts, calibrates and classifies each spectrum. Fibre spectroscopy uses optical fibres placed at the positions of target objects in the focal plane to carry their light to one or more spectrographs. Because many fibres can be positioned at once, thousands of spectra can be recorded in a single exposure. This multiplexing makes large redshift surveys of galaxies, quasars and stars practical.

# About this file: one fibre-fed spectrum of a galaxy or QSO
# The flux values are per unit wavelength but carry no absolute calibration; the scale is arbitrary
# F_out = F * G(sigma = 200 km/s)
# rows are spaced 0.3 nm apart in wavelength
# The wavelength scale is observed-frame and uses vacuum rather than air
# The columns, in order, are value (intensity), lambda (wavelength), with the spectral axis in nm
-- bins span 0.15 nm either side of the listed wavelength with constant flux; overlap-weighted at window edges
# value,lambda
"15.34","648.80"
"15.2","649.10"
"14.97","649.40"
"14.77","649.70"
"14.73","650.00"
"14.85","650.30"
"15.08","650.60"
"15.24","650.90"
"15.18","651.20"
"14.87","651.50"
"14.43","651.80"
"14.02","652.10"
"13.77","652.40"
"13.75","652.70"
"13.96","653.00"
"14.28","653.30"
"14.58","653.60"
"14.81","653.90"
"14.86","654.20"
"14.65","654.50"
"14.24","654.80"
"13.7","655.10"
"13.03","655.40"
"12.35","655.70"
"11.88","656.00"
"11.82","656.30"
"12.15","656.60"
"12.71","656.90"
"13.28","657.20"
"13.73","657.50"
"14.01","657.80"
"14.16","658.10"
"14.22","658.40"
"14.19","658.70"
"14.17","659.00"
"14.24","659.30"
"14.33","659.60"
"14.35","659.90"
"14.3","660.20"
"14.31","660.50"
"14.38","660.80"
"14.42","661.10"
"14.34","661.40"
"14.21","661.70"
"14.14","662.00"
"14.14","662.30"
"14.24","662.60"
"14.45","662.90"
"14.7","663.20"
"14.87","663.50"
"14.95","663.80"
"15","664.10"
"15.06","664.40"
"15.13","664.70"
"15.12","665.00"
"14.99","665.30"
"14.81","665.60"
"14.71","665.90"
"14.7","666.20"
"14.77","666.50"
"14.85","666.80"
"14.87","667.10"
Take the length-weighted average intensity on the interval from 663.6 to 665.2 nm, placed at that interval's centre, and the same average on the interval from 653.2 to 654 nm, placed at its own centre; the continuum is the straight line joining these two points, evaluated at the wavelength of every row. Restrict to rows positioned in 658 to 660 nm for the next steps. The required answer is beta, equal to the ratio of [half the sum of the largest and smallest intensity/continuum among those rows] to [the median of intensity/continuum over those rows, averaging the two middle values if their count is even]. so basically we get 1.00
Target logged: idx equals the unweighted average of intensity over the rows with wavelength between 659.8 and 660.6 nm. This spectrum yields 14.32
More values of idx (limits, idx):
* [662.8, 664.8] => 14.88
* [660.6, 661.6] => 14.38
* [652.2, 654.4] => 14.29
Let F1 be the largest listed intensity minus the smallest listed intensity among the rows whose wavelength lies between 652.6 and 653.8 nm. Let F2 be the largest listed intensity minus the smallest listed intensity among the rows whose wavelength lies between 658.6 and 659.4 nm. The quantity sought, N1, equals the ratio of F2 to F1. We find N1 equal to 0.1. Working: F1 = 0.83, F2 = 0.1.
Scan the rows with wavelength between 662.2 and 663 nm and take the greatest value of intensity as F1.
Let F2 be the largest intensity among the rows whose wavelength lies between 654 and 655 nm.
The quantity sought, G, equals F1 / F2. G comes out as 0.97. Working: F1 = 14.45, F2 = 14.86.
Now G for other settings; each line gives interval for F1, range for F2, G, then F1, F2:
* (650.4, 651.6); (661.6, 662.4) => 1.07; 15.24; 14.21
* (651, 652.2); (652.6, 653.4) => 1.06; 15.18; 14.28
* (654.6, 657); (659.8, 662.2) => 0.99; 14.24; 14.42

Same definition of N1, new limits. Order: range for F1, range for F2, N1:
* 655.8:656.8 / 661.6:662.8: 0.3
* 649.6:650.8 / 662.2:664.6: 2.6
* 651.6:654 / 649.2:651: 0.5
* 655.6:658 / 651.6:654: 0.5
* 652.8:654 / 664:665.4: 0.2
